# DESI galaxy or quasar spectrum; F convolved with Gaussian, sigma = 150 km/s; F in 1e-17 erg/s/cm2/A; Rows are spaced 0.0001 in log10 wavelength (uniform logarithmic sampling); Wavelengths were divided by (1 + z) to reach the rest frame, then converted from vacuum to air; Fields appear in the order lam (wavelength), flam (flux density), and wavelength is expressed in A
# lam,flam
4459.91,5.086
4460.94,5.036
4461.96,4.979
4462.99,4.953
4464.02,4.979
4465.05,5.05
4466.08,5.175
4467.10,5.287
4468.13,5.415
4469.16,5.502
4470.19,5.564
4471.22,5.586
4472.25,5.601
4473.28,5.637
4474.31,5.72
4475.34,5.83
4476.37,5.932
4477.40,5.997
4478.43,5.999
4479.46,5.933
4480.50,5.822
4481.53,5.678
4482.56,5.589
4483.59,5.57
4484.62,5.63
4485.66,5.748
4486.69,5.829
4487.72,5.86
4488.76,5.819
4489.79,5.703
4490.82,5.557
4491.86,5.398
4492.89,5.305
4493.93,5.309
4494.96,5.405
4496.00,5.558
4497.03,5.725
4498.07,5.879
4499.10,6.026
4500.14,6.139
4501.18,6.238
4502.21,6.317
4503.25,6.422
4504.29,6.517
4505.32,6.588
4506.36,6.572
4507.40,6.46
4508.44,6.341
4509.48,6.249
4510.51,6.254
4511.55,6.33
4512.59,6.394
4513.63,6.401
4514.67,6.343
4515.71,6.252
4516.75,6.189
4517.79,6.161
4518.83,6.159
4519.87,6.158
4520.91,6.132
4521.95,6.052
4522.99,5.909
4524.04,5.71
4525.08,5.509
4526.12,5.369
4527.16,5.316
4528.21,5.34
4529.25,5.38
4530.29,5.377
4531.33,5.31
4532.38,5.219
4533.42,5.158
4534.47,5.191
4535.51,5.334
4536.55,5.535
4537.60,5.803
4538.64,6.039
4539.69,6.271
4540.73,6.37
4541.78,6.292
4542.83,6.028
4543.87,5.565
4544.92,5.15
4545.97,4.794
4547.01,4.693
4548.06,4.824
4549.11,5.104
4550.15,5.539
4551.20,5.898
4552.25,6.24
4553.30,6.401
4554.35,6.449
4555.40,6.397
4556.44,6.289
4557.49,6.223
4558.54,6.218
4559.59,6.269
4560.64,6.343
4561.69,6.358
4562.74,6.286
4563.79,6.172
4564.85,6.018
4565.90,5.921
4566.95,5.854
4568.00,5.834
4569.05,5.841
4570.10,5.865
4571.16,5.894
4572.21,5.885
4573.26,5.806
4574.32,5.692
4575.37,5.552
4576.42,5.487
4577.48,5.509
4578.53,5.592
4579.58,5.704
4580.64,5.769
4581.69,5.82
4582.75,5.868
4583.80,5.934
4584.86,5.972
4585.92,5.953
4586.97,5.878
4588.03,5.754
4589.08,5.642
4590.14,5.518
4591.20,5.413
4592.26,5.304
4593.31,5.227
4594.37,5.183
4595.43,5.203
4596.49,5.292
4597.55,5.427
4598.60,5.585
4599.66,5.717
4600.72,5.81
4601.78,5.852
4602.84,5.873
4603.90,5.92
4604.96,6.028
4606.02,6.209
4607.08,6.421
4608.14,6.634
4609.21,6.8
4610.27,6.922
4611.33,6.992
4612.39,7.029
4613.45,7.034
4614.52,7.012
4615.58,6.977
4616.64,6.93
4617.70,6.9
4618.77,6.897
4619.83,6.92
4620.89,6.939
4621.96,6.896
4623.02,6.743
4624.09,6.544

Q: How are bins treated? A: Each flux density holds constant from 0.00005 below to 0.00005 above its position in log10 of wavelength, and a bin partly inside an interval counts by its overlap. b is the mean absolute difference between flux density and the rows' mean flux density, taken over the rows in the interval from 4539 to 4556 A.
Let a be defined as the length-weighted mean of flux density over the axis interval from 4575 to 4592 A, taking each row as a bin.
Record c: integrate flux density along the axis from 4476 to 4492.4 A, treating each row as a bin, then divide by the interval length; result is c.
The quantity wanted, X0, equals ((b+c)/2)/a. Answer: 0.554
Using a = 5.70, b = 0.57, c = 5.75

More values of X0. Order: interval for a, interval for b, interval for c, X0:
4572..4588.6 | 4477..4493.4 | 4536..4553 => 0.504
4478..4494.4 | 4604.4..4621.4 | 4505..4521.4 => 0.577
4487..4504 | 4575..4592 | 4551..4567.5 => 0.549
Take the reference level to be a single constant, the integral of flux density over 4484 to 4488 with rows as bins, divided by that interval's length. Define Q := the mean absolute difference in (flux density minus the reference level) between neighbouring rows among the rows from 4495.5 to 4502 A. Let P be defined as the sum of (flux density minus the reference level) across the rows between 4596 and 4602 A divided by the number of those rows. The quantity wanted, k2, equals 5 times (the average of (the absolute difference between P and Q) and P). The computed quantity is 0.34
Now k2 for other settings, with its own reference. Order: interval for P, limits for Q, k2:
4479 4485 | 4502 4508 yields 0.20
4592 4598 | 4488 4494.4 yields 0.26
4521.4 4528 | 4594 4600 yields 0.27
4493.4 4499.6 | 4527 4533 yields 0.11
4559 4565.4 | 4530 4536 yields 2.22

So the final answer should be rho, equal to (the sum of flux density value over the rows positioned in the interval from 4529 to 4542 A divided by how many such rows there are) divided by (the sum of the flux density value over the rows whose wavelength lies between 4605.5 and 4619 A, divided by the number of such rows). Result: 0.83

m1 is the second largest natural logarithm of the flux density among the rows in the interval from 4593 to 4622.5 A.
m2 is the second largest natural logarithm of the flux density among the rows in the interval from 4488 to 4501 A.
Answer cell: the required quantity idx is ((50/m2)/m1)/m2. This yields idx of 7.9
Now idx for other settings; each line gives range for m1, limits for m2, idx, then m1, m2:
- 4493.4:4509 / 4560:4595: 7.8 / 1.88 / 1.85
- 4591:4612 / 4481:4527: 7.3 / 1.93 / 1.88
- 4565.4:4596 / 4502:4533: 7.9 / 1.78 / 1.88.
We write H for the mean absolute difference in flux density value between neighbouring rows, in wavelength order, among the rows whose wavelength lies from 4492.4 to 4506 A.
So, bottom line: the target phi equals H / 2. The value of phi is 0.053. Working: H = 0.11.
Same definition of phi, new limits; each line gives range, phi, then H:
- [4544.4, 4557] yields 0.108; 0.22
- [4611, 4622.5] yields 0.013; 0.03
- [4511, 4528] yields 0.039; 0.08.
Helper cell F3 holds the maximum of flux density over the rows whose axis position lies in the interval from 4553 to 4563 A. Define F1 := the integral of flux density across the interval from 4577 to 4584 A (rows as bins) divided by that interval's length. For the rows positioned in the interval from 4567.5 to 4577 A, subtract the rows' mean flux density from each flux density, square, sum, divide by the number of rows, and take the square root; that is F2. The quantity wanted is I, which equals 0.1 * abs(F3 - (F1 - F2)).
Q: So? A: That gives 0.08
